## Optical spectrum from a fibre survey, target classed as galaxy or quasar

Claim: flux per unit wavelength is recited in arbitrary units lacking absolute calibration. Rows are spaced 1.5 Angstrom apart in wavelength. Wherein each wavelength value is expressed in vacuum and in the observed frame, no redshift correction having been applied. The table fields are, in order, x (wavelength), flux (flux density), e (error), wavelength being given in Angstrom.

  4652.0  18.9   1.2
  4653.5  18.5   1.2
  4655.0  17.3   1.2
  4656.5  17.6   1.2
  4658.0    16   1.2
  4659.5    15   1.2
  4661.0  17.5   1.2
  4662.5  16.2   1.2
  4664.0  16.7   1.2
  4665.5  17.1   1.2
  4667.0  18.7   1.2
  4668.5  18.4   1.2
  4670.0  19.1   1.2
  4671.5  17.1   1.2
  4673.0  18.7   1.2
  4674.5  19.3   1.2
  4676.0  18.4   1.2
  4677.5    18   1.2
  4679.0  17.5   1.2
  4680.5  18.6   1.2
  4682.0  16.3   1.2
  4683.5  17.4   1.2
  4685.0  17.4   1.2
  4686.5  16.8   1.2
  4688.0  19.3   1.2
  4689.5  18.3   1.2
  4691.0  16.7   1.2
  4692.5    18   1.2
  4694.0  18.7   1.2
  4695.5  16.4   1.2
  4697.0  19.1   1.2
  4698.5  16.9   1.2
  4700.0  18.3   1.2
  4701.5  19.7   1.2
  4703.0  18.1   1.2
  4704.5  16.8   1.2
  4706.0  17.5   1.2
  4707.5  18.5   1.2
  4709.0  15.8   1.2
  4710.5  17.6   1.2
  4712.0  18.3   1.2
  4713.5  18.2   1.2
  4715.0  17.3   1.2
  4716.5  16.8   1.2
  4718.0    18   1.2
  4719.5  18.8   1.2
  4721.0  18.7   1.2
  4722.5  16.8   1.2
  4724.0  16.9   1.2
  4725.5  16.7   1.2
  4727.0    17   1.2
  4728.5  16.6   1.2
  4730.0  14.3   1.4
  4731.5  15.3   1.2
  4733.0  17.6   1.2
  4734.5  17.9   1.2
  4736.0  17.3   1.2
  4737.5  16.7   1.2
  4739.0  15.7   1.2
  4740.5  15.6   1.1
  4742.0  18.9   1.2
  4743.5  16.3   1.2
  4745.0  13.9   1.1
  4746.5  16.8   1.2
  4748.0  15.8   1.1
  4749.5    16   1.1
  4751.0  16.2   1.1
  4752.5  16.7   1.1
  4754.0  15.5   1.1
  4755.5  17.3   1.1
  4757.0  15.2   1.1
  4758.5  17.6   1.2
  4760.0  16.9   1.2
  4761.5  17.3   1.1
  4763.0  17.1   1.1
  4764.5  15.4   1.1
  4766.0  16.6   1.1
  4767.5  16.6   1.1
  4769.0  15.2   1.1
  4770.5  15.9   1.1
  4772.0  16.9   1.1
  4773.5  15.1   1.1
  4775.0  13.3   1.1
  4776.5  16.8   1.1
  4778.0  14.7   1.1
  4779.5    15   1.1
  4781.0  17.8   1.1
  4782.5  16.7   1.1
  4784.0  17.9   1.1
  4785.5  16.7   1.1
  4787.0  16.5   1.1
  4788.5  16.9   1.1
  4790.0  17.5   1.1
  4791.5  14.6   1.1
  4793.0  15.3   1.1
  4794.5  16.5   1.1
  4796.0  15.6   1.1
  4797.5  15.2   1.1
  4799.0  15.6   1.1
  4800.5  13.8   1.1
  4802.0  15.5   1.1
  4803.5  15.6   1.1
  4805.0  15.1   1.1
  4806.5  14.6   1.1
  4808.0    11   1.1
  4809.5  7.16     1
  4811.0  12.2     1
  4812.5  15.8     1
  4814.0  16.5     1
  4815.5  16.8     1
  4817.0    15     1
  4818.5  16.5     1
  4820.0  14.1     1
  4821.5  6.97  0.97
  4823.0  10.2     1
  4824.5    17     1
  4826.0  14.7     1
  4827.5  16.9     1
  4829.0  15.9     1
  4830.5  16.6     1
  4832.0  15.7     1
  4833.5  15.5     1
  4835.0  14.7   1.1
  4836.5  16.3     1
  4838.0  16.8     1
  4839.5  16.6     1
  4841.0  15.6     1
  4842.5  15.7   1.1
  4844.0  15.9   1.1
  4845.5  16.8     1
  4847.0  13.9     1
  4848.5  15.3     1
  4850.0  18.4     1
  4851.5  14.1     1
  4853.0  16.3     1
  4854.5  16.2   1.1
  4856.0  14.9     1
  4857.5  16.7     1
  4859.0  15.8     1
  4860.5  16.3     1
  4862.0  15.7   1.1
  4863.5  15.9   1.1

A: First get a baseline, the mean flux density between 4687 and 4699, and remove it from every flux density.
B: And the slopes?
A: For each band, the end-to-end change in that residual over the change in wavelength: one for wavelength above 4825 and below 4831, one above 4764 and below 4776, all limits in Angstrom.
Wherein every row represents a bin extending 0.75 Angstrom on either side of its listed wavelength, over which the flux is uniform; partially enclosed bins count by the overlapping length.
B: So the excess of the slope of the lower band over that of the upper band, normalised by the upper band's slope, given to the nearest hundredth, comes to -1.47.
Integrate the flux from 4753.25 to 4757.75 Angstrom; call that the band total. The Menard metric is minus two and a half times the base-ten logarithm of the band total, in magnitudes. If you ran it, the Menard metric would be -4.643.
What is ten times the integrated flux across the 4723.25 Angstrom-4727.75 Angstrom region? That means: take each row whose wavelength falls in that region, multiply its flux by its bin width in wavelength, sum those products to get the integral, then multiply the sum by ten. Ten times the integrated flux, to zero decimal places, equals 759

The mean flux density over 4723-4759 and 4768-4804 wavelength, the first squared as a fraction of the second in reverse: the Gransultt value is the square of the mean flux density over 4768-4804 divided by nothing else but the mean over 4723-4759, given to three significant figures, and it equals 15.3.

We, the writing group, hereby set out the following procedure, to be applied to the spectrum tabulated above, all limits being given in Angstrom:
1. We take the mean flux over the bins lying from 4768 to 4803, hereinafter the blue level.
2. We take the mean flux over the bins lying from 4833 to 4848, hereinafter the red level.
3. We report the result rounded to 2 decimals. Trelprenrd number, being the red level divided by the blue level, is 0.99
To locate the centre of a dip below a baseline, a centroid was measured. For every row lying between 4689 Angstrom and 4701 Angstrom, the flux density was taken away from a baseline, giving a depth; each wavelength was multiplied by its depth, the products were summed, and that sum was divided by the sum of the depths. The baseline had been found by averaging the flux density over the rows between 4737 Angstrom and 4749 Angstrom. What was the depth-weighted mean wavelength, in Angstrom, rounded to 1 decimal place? 4694.9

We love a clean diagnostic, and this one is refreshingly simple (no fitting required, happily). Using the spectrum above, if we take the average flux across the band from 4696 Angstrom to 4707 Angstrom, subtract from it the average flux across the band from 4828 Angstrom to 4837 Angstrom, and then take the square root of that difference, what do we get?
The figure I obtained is 1.5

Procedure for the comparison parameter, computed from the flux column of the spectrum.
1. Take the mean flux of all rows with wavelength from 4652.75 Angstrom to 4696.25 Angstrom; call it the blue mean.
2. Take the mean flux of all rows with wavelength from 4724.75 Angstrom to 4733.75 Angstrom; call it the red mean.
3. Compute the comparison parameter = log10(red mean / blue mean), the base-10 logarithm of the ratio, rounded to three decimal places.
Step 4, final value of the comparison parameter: -0.035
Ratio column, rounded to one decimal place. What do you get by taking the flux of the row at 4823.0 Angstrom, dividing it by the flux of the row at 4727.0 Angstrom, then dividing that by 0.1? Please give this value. 6.0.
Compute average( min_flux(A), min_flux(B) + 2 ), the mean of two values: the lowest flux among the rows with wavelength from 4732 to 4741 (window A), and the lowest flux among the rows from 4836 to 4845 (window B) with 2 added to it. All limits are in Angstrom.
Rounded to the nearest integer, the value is 17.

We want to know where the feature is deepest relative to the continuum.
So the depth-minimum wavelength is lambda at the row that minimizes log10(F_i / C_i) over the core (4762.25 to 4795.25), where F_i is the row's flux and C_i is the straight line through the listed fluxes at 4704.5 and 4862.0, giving 4775.0 Angstrom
